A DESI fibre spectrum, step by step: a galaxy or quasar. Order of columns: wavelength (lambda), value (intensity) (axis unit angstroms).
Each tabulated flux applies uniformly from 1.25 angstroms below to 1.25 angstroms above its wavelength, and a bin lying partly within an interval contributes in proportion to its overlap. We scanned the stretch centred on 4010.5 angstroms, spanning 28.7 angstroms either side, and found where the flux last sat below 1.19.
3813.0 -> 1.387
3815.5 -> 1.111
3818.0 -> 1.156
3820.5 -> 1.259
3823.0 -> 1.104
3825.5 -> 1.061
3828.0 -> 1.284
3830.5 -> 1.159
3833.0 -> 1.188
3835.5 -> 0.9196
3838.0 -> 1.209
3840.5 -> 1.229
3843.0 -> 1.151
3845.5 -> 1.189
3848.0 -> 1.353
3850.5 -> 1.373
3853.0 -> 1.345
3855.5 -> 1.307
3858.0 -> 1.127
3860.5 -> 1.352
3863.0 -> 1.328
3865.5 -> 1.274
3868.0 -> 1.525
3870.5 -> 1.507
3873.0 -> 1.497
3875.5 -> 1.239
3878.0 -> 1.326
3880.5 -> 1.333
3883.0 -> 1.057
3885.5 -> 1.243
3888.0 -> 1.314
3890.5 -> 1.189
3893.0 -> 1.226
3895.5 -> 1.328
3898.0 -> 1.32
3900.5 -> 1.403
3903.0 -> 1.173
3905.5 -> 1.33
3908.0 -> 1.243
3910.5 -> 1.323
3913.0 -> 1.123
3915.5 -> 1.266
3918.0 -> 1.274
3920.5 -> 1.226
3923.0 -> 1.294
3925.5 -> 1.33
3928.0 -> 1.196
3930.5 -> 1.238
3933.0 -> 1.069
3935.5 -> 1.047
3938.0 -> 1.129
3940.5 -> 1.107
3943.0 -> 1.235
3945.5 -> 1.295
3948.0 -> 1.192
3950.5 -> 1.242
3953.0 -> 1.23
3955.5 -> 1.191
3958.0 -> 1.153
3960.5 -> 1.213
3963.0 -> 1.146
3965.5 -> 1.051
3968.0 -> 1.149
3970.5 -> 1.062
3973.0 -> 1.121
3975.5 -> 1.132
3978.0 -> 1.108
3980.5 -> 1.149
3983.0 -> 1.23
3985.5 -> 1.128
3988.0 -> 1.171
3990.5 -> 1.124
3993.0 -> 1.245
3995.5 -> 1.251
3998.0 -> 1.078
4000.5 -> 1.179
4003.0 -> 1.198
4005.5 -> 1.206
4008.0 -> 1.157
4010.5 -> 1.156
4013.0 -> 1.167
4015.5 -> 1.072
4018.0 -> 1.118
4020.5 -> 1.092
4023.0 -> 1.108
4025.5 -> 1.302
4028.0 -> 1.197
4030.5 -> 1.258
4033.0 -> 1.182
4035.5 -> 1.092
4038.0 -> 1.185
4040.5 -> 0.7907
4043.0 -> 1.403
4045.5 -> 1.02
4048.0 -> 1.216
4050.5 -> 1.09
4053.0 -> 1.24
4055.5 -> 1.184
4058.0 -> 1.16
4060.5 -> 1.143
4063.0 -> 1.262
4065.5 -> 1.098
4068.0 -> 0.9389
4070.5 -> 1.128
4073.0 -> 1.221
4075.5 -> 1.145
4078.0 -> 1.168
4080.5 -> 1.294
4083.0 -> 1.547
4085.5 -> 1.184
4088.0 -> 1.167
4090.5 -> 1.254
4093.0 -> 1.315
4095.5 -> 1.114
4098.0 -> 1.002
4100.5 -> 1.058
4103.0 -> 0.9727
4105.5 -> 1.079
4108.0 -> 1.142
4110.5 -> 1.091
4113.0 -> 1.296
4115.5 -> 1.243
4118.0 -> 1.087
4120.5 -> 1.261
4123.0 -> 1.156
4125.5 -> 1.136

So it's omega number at 4038.0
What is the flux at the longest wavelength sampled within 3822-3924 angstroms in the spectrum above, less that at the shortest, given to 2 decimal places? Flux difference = 0.19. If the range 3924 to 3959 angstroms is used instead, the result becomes -0.18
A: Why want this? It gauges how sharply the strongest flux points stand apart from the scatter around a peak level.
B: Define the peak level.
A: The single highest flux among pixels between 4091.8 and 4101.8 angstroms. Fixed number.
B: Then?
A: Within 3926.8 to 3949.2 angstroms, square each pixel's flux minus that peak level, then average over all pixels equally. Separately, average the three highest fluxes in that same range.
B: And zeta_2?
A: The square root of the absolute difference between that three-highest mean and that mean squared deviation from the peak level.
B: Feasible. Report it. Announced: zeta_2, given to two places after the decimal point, 1.11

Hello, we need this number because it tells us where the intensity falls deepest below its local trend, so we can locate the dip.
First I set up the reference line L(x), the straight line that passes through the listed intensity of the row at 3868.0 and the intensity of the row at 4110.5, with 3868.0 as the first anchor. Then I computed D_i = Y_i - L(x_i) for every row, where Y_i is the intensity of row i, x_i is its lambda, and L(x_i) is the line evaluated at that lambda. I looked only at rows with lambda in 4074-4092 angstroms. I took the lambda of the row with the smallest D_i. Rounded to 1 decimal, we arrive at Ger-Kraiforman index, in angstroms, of 4075.5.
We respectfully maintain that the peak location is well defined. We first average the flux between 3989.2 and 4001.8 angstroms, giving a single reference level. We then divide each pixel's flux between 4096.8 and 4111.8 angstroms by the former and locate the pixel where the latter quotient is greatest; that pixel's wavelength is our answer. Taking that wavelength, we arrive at 4108.0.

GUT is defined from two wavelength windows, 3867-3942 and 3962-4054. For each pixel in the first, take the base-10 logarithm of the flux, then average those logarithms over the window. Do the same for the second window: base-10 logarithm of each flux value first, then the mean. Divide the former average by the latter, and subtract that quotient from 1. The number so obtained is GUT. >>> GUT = -0.67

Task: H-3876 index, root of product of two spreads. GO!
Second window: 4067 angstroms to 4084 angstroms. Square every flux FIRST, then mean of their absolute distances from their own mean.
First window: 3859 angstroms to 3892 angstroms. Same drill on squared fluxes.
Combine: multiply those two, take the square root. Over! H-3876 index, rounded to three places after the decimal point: 0.281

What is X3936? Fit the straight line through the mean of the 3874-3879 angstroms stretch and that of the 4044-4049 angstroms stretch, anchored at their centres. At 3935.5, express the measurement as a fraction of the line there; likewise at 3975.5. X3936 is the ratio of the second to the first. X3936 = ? 1.12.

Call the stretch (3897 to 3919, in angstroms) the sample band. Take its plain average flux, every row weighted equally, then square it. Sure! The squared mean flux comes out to 1.62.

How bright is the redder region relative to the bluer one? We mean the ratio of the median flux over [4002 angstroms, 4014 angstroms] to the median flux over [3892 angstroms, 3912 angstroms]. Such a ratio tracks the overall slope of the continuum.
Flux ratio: 0.88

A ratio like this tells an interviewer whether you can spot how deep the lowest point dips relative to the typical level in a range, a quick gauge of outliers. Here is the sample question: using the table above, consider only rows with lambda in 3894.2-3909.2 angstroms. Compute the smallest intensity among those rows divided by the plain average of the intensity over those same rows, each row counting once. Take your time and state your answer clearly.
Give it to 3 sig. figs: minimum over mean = 0.903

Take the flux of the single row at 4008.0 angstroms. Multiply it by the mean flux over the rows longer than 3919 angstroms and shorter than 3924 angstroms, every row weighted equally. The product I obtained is 1.46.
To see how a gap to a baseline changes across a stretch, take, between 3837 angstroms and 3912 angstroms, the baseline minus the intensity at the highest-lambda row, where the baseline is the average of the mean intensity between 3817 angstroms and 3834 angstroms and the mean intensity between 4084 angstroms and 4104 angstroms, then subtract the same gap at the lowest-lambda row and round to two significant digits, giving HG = -0.11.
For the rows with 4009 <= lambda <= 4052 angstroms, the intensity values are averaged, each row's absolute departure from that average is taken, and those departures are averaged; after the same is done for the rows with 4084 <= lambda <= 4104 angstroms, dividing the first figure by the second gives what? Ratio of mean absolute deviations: 0.94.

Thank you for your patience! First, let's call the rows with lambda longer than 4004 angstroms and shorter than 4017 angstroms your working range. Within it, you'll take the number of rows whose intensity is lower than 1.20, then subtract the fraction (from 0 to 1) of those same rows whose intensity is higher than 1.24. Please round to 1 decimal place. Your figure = 4.0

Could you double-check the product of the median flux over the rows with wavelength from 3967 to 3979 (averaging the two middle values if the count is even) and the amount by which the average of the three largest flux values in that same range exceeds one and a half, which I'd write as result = -0.41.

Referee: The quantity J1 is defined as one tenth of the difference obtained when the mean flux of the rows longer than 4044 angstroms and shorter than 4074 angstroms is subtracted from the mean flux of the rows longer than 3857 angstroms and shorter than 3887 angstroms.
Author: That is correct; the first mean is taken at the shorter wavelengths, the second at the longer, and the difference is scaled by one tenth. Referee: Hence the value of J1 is 0.018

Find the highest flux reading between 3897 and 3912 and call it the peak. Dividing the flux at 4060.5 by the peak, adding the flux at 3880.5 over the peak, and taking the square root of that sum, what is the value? 1.33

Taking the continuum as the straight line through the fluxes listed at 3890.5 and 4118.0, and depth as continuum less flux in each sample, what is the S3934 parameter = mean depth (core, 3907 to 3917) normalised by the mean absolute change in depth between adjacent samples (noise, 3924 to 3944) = -0.7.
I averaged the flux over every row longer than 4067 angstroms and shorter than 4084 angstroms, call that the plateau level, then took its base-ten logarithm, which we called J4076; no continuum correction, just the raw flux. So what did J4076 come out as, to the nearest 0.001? 0.081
